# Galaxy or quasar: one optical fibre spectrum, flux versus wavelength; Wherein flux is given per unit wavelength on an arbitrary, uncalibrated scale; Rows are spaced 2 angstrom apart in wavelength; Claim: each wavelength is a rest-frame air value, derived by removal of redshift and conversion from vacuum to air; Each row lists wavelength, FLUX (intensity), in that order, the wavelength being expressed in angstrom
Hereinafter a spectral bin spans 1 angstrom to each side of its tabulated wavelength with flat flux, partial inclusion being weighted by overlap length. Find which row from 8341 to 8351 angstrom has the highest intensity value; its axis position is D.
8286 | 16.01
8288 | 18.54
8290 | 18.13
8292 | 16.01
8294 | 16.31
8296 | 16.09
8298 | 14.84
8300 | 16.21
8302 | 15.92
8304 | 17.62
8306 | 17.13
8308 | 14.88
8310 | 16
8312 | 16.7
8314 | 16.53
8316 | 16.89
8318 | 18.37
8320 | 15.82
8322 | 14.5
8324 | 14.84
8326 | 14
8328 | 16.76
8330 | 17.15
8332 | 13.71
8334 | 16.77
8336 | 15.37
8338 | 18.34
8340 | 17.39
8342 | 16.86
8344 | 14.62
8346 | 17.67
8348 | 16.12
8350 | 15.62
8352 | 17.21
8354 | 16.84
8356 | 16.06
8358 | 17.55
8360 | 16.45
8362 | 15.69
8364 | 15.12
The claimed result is 8346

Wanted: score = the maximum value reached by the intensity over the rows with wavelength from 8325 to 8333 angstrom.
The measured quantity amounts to 17.15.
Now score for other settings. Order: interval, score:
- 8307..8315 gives 16.7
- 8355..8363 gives 17.55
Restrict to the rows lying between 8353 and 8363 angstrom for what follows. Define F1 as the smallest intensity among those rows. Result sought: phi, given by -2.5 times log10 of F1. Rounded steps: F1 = 15.69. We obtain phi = -2.99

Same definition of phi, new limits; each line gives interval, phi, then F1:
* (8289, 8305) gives -2.93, 14.84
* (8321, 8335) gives -2.84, 13.71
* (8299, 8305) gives -3.00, 15.92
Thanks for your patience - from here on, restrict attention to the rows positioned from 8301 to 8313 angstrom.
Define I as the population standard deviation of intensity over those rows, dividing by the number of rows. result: 0.90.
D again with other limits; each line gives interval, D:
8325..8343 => 8338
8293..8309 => 8304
